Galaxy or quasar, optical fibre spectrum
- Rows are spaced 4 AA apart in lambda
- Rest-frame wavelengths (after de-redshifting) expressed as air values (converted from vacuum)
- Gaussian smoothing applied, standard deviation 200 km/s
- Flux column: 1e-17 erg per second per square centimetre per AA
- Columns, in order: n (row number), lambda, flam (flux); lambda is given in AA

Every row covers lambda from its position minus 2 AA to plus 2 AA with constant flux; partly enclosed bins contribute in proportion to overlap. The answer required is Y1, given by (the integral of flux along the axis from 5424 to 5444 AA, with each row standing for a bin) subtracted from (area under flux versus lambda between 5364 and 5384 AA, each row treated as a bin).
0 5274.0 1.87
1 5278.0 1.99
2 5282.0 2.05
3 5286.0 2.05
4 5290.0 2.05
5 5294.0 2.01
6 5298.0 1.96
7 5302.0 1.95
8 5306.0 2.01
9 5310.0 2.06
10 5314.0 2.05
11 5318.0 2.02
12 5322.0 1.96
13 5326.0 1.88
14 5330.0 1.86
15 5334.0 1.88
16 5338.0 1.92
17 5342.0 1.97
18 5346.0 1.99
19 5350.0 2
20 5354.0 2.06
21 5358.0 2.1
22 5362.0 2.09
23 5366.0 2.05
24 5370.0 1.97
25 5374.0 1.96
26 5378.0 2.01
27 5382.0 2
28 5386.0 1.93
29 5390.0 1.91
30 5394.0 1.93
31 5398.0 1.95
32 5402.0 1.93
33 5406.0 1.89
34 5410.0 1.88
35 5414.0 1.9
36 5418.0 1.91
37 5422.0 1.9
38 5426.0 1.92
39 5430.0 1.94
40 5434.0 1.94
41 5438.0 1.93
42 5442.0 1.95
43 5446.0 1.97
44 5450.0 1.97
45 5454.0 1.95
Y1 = 1.24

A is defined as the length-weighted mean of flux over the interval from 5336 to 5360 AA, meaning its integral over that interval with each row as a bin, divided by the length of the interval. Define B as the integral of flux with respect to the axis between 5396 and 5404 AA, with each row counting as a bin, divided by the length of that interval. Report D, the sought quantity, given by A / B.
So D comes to 1.03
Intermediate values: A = 2.01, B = 1.94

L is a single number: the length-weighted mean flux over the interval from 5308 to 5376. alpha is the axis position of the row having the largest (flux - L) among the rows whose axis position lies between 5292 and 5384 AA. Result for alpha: 5358.0 AA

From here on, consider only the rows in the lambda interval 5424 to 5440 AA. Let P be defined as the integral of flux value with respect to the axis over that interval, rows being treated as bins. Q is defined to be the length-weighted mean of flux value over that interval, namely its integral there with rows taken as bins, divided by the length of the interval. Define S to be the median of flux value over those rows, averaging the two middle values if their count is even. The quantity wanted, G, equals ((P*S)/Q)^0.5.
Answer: 5.56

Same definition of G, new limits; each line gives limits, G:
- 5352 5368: 5.76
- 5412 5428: 5.52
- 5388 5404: 5.56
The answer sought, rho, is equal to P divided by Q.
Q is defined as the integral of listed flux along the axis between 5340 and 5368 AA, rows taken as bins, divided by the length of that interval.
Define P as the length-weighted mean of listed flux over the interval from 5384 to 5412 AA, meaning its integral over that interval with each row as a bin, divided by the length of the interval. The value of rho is 0.94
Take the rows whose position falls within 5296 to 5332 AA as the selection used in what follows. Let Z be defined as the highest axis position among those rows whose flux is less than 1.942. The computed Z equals 5330.0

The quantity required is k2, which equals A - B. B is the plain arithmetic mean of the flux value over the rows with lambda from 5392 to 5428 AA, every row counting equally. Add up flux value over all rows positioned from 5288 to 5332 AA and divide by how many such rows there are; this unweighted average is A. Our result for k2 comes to 0.07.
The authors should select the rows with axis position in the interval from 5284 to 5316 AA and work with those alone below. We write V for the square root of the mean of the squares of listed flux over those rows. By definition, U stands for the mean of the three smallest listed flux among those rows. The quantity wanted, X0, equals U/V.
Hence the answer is 0.978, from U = 1.97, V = 2.02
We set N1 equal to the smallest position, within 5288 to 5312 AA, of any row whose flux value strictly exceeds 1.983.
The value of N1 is 5290.0 AA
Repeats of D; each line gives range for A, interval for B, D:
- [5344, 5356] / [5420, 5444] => 1.04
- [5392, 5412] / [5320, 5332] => 1.01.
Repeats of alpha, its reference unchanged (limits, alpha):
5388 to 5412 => 5398.0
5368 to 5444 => 5378.0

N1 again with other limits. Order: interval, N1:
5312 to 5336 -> 5314.0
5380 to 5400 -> 5382.0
